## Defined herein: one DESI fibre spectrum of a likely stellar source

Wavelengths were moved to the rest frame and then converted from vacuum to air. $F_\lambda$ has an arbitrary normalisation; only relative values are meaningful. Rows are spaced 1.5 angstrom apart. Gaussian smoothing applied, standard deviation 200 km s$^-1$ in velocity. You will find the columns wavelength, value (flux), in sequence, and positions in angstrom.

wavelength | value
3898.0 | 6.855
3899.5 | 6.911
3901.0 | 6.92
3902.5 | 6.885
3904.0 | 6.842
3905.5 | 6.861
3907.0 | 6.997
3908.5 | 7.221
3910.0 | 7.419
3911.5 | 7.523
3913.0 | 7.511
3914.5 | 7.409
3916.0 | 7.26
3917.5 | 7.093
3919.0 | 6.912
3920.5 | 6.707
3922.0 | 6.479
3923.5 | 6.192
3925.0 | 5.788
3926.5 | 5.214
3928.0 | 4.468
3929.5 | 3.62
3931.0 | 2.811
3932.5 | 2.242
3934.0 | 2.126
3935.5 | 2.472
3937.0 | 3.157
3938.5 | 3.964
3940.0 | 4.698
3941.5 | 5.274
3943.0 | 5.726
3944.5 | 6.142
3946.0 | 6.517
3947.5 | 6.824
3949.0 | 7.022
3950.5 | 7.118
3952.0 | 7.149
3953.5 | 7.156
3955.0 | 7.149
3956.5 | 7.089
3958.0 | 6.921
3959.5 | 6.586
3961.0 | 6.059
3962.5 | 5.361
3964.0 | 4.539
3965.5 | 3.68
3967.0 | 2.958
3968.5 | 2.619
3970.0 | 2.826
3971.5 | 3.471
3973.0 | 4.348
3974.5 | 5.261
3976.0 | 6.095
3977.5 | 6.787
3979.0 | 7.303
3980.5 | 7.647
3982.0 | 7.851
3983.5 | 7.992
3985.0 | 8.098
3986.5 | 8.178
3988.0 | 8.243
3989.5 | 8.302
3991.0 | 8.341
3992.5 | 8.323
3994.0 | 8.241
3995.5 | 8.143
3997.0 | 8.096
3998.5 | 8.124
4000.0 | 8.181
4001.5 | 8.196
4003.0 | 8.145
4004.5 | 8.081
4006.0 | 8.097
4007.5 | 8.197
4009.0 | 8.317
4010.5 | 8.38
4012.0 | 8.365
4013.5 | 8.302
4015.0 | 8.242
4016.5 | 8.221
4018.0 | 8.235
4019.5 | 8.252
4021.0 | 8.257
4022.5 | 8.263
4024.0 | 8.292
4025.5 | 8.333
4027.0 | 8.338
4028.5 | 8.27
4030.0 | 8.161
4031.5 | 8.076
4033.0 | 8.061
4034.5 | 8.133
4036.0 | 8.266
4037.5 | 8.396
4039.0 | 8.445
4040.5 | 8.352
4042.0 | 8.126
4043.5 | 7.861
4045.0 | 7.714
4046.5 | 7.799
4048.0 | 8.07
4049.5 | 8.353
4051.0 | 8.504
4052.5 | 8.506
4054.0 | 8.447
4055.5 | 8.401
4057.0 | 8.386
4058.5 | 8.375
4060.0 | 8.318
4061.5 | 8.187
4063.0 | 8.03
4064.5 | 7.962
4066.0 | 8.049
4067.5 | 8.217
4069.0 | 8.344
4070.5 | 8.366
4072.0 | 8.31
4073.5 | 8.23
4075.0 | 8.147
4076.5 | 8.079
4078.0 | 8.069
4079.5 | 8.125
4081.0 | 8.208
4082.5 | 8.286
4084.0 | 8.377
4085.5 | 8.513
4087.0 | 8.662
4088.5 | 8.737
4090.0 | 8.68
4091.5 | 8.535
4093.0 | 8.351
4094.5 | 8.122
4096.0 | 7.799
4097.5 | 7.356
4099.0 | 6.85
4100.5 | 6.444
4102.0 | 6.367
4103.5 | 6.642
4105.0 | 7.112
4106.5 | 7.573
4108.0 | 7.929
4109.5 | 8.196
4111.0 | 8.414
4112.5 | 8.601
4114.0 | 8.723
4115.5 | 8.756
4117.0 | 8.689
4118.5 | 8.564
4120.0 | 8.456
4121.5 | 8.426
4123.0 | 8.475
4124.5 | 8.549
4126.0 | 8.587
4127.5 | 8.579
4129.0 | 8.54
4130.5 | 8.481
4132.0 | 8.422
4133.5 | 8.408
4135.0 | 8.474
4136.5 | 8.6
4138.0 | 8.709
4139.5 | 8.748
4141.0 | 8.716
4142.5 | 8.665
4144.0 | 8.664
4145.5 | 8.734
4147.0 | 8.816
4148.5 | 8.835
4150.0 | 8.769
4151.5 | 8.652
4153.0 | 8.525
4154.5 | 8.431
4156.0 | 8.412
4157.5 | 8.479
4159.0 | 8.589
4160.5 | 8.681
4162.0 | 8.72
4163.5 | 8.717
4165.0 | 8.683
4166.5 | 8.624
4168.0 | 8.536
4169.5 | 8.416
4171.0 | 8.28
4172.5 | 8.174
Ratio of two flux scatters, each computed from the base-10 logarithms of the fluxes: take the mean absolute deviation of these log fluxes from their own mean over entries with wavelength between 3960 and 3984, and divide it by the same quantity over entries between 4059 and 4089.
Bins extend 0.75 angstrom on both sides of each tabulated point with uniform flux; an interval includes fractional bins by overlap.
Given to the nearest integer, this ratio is 17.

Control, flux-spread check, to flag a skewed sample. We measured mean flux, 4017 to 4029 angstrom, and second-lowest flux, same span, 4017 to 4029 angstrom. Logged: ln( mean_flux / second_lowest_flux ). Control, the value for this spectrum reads 0.003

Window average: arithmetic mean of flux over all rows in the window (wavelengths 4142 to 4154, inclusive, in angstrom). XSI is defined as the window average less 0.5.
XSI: 8.2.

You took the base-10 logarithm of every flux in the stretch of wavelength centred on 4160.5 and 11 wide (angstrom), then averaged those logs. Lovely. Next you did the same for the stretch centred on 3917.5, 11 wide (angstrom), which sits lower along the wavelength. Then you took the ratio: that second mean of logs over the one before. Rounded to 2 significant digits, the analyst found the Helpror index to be 0.91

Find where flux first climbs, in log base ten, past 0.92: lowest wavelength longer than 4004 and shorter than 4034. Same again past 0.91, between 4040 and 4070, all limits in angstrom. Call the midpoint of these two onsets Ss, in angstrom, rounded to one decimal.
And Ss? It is 4025.5 angstrom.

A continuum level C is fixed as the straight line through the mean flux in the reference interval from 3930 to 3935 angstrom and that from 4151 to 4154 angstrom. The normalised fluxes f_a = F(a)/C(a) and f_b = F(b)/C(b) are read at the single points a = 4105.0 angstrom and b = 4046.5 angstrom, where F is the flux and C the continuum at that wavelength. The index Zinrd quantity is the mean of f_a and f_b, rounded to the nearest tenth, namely 1.2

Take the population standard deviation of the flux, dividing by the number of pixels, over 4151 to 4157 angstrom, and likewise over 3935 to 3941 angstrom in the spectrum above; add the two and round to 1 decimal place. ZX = 0.9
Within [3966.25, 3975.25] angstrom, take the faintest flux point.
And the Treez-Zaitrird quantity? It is 2.619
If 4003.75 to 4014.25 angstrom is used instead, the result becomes 8.081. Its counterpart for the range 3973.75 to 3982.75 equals 5.261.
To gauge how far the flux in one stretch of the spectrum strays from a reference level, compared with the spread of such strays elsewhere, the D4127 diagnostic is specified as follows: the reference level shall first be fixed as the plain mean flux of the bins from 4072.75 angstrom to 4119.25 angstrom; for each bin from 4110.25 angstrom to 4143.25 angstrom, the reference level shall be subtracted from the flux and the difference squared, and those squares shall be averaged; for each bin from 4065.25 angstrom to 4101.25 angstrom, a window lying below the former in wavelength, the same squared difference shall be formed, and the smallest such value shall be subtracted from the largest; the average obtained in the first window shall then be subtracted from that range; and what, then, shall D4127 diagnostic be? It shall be 2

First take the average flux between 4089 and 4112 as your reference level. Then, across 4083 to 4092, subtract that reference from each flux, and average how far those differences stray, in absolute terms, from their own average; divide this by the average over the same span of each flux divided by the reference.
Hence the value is 0.1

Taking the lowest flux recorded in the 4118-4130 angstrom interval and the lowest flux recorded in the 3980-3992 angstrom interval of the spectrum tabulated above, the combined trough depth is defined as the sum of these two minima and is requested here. 16.1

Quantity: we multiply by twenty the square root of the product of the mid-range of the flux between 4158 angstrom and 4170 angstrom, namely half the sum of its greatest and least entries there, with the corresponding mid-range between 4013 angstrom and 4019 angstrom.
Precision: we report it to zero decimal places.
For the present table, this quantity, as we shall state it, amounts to 168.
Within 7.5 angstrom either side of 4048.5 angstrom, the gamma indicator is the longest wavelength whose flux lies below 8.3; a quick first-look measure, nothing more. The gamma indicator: 4048.0 angstrom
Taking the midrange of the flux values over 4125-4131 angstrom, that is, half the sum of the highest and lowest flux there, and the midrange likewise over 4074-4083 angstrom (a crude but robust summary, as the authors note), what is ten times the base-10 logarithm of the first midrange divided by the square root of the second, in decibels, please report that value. 4.75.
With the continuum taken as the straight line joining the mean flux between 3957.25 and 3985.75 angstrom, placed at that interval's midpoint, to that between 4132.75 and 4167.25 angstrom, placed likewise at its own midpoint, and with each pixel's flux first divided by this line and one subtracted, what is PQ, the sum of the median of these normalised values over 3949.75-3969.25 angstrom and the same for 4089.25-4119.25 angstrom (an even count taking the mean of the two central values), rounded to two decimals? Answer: 0.26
